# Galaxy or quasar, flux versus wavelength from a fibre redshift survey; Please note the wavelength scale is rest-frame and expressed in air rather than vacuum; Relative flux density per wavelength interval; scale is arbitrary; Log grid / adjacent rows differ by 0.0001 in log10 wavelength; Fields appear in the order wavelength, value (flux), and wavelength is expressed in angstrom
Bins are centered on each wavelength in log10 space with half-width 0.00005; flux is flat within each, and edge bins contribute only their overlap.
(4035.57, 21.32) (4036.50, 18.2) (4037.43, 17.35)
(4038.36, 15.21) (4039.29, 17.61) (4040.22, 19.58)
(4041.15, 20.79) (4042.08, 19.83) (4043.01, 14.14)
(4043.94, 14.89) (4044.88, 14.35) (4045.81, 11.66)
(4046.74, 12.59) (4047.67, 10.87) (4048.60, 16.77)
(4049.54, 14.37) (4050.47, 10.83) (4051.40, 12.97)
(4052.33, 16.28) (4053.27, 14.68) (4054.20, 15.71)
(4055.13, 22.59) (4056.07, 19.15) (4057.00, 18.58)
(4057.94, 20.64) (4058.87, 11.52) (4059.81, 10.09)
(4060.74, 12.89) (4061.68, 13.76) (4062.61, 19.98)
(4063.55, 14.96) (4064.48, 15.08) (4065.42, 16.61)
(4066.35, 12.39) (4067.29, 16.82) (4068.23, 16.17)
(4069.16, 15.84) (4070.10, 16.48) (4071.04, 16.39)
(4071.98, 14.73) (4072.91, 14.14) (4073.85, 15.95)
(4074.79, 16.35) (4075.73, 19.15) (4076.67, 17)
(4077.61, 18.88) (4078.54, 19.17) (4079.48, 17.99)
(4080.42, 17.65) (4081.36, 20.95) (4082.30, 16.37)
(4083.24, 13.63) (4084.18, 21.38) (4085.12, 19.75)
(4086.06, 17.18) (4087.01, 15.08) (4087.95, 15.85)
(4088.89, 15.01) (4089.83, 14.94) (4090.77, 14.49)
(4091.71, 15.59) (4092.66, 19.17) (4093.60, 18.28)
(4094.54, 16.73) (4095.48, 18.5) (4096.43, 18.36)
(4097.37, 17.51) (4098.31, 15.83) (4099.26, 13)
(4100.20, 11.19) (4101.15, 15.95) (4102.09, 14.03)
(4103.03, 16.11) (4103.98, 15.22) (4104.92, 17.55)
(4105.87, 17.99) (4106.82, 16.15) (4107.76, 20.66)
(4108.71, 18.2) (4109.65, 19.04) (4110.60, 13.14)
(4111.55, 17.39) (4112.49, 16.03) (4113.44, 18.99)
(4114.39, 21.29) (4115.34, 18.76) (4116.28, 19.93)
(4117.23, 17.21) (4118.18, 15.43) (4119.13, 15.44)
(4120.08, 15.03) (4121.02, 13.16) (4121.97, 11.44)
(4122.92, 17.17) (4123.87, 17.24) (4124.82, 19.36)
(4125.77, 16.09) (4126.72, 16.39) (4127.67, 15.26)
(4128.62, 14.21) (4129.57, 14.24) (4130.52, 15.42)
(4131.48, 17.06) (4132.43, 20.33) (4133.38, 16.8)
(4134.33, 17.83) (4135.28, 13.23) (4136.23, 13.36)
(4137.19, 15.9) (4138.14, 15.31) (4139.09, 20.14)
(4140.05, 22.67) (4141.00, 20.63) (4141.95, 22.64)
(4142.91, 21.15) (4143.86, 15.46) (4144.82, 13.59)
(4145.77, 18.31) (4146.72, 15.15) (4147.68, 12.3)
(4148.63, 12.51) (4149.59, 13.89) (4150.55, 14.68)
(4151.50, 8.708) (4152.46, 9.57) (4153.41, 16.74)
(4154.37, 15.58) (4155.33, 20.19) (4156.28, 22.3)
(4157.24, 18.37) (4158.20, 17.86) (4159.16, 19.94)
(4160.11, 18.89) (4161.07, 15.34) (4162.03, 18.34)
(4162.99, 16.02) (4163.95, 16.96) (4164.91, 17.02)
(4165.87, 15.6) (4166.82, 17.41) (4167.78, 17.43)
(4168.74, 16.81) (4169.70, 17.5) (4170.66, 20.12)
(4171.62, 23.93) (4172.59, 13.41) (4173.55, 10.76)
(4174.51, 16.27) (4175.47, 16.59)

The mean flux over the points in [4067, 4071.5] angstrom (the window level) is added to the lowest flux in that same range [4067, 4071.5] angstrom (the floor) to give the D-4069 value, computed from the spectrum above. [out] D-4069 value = 32.2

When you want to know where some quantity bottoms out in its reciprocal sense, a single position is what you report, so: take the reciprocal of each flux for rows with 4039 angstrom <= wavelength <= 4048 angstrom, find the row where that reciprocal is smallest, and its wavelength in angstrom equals 4041.15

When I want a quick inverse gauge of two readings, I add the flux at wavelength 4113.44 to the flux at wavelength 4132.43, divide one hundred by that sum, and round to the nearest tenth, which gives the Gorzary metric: 2.5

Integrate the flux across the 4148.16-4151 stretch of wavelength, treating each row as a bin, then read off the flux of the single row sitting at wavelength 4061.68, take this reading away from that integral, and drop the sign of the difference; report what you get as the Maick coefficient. 25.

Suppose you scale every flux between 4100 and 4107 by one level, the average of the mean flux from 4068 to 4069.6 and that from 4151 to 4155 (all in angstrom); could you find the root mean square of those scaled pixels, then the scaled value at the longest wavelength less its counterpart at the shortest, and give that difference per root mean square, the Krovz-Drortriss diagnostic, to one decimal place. 0.3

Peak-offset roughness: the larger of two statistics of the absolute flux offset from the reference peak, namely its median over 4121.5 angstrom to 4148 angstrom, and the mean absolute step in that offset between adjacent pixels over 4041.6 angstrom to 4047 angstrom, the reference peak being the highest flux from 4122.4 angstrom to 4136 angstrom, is 4.09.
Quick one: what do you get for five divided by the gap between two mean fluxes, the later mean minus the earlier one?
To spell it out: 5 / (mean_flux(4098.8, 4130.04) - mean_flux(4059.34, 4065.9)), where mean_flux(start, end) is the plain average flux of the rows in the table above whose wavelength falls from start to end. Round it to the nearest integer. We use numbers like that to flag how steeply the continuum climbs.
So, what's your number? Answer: 3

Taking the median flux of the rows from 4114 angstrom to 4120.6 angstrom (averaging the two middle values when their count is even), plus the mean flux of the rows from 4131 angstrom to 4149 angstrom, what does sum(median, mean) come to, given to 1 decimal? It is 34.3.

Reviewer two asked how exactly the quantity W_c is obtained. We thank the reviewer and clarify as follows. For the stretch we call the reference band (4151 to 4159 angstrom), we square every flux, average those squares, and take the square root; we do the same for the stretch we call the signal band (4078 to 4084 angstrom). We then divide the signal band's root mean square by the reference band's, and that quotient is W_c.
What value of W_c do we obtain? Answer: 1.06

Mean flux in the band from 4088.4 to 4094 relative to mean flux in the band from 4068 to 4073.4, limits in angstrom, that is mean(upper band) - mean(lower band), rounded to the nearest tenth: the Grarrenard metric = 0.6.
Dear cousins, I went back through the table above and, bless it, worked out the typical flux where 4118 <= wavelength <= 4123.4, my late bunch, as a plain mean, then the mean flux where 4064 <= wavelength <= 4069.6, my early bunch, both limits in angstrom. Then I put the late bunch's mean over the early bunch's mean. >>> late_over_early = 0.94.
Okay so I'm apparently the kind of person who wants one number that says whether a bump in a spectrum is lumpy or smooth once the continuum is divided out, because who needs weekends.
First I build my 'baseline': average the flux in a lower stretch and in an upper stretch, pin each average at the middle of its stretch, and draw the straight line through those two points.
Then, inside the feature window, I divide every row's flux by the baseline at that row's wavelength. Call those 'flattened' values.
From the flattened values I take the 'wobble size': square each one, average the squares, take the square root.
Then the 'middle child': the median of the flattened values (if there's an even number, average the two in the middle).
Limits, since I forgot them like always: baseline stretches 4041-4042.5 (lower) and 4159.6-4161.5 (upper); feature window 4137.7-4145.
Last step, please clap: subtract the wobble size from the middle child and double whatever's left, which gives 0.12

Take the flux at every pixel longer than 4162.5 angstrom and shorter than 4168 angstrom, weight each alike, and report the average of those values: 16.7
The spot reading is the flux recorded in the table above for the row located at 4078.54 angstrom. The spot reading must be 19.17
